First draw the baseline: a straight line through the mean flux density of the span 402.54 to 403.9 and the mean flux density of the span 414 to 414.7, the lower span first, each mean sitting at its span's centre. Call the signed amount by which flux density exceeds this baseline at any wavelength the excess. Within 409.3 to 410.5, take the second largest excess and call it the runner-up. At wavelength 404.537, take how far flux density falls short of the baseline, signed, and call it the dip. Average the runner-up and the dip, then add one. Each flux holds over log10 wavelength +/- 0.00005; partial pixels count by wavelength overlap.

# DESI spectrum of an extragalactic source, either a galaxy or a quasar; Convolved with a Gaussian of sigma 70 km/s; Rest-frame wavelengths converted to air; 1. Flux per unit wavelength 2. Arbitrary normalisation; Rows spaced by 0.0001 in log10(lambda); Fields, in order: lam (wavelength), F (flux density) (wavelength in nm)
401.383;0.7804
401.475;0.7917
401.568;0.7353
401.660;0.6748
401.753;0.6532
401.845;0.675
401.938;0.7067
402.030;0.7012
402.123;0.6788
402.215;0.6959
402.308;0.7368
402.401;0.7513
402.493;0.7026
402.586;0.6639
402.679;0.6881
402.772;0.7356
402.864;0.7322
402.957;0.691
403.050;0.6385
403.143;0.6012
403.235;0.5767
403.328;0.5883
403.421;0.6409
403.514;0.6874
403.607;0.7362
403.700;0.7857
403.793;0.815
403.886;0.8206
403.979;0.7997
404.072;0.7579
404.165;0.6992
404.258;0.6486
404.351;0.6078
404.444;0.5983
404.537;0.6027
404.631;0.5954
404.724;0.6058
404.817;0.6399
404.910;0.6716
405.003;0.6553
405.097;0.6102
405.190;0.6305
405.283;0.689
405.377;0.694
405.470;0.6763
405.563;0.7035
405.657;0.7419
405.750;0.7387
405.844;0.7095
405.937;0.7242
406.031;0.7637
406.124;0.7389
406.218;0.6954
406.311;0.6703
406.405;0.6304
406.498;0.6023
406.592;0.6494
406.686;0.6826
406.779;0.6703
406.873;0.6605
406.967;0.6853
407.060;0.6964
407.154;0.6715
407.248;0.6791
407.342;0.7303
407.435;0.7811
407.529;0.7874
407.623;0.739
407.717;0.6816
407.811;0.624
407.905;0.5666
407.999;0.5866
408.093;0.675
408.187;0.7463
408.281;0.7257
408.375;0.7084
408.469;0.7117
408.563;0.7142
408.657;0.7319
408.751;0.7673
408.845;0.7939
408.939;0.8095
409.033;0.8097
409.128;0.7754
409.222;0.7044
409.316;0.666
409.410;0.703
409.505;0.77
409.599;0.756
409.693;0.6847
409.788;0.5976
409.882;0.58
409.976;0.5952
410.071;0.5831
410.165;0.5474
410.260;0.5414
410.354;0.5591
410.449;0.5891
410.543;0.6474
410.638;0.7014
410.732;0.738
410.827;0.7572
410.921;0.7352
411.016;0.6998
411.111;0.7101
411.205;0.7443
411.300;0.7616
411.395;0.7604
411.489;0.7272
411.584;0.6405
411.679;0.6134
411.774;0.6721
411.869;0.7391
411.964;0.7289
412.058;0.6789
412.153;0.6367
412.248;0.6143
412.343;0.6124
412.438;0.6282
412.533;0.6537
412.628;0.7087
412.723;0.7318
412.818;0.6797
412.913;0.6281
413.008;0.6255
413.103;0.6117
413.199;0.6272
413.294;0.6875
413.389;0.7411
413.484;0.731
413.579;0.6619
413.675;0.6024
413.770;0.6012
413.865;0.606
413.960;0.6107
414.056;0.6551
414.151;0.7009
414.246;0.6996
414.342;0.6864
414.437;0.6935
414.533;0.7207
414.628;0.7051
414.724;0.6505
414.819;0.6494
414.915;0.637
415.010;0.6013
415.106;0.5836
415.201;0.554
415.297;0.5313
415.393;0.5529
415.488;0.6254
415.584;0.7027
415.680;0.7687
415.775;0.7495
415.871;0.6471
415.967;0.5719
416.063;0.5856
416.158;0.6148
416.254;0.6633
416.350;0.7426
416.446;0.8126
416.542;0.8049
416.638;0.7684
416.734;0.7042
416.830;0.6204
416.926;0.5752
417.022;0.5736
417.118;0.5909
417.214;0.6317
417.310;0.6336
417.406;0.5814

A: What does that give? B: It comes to 1.076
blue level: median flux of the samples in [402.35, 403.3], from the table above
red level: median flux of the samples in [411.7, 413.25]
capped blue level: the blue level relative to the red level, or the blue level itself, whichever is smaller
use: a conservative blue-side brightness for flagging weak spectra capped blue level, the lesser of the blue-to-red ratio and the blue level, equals 0.690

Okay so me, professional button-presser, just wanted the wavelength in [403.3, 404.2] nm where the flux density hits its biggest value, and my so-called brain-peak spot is 403.886 nm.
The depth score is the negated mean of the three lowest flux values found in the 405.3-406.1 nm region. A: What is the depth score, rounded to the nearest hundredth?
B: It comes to -0.69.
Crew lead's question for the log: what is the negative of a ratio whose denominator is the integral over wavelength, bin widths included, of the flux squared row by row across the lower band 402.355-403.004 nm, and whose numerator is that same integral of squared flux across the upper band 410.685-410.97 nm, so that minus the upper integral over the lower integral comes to -0.5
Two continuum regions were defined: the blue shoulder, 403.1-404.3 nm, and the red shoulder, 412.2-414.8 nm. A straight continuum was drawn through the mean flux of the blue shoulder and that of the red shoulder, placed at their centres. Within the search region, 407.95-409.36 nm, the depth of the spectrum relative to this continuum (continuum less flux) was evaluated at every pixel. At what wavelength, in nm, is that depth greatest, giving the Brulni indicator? 407.999 nm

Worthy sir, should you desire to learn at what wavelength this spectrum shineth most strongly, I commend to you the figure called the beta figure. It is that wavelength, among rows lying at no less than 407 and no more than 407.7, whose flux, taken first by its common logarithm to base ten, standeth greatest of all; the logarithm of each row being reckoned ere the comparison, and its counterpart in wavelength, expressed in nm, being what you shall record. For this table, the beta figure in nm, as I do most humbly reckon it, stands 407.529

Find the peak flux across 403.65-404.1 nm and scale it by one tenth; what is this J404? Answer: 0.082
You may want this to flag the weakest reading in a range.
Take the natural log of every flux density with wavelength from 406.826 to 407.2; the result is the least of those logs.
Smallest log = -0.415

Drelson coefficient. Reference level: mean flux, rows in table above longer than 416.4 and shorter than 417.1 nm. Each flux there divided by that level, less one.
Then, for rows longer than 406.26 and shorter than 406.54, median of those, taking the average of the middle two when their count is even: -0.09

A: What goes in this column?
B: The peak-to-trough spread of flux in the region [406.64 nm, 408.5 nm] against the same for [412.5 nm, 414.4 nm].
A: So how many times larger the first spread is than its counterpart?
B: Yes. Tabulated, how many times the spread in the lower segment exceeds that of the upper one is 1.6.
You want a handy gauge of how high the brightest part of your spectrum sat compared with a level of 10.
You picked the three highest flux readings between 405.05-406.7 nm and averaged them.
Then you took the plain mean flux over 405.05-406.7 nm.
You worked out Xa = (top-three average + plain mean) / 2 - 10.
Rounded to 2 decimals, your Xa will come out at -9.28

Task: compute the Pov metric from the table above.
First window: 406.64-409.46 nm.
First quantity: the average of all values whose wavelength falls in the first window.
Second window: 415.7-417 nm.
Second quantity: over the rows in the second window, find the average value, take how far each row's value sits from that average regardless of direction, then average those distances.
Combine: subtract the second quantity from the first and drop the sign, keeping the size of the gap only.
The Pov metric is 0.634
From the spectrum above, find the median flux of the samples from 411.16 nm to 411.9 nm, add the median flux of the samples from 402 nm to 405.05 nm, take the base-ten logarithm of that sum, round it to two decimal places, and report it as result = 0.15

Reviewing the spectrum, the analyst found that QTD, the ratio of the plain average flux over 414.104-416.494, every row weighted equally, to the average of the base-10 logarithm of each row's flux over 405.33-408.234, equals -4.06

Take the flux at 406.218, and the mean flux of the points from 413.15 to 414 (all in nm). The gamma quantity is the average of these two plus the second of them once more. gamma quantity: 1.326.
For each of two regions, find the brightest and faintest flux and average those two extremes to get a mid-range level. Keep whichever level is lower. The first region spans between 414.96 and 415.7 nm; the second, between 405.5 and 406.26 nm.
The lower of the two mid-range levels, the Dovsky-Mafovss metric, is 0.650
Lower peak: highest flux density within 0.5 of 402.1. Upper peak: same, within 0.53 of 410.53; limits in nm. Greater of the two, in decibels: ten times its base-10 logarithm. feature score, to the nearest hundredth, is -1.21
